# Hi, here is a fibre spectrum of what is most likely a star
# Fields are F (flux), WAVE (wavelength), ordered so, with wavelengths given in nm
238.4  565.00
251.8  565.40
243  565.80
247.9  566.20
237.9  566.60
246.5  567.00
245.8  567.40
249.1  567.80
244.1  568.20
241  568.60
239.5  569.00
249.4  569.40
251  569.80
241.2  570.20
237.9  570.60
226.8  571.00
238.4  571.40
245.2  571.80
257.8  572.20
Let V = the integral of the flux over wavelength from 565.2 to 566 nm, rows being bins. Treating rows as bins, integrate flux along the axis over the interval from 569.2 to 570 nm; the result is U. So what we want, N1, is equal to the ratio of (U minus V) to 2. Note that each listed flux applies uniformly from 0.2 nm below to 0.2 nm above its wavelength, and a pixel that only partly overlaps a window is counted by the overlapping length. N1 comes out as 1.1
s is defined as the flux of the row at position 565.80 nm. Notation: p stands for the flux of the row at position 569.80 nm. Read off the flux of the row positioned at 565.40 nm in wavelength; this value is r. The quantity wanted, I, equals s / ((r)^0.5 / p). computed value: 3844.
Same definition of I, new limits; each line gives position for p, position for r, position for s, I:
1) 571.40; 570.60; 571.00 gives 3506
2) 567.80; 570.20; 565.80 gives 3898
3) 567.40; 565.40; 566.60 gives 3685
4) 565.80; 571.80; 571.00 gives 3520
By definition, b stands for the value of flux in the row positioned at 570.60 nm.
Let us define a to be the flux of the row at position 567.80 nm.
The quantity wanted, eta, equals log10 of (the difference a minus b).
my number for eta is 1.05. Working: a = 249.1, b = 237.9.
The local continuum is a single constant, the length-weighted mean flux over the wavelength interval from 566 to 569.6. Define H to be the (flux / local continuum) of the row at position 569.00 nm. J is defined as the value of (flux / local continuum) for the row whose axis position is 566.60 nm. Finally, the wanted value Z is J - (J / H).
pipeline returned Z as -0.021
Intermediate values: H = 0.98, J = 0.97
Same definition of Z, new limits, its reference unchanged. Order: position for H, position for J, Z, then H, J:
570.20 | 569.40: -0.014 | 0.99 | 1.02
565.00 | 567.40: -0.026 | 0.97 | 1.00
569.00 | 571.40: -0.021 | 0.98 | 0.97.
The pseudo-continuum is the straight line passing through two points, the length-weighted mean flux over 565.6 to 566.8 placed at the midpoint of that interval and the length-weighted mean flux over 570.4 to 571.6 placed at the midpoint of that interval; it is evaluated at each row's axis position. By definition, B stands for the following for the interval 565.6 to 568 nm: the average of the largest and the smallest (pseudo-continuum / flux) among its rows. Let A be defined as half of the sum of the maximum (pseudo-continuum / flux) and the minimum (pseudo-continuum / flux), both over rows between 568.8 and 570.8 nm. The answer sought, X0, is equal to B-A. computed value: 0.023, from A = 0.968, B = 0.991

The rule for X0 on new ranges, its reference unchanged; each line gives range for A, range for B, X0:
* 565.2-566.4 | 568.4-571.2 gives 0.001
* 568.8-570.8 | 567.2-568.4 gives 0.004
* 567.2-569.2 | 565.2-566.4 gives 0.008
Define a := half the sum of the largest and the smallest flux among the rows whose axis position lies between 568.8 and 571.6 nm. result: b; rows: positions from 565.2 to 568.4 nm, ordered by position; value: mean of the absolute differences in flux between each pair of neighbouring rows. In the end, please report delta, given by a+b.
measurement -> 245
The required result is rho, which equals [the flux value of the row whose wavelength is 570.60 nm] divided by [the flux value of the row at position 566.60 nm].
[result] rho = 1.00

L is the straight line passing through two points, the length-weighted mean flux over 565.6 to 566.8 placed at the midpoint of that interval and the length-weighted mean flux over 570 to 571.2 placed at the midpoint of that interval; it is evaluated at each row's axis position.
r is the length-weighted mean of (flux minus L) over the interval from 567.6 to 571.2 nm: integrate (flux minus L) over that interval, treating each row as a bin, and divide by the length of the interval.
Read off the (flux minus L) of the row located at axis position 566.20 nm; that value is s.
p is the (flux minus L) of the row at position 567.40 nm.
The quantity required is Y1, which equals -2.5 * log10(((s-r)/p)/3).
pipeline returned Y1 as 5.2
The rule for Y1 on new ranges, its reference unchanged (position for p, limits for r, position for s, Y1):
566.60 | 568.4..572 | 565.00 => 0.1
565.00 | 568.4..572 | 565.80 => 1.3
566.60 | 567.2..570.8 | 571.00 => -0.1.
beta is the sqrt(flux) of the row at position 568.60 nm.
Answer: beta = 15.5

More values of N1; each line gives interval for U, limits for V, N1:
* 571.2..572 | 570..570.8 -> 0.9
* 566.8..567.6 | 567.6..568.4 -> -0.2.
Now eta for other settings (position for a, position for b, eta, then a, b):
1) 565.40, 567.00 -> 0.72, 251.8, 246.5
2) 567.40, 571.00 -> 1.28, 245.8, 226.8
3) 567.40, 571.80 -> -0.22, 245.8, 245.2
